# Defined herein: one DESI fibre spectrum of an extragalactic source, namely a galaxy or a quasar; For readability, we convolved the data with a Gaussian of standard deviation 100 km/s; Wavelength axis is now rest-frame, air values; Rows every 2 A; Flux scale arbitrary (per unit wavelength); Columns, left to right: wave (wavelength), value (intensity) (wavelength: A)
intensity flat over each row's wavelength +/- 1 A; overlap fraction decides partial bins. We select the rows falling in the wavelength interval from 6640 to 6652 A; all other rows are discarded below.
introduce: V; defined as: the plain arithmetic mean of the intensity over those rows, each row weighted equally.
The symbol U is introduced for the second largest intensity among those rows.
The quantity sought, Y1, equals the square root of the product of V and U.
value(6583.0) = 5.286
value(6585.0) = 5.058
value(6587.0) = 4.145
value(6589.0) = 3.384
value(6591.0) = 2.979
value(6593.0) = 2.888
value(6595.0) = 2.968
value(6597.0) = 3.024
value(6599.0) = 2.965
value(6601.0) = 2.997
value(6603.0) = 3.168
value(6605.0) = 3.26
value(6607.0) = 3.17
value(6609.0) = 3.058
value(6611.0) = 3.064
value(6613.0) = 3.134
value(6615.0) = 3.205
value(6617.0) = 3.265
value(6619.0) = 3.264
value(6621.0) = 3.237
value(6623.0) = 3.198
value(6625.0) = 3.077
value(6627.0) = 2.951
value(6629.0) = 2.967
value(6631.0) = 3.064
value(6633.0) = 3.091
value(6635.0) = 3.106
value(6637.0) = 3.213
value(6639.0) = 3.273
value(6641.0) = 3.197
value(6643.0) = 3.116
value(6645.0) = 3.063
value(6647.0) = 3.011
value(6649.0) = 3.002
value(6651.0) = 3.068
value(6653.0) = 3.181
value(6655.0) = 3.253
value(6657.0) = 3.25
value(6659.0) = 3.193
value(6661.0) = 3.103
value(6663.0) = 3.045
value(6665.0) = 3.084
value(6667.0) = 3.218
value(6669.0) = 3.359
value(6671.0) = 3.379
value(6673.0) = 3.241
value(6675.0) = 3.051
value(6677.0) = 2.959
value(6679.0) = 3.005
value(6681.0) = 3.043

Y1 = 3.10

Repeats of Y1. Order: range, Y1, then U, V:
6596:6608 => 3.13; 3.17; 3.10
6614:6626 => 3.24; 3.264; 3.21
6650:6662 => 3.21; 3.25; 3.17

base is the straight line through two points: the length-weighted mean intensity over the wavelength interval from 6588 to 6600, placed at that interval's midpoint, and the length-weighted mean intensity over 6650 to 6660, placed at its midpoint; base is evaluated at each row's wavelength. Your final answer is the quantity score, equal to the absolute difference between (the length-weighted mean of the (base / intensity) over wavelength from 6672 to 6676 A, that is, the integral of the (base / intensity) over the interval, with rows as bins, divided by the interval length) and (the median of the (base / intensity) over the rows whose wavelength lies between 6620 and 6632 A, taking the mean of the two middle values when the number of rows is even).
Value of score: 0.014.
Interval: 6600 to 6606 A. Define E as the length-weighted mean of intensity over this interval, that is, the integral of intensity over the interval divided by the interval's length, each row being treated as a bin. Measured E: 3.14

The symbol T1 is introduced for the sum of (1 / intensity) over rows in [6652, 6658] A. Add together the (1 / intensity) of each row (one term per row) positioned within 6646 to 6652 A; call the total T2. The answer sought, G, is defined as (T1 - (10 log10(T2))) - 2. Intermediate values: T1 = 0.93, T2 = 0.991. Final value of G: -1.03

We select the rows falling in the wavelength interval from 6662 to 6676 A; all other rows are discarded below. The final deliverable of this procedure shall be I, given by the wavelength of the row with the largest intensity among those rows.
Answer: 6671.0 A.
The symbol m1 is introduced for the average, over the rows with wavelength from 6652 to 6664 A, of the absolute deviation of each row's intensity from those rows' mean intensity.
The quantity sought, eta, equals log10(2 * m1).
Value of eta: -0.89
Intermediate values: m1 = 0.06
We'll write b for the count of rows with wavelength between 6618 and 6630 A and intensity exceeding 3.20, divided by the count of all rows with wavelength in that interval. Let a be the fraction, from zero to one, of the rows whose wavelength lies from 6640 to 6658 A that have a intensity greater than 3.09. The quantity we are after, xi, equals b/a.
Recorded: 0.60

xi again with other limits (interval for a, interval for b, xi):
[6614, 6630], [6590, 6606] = 0.20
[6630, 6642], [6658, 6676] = 0.53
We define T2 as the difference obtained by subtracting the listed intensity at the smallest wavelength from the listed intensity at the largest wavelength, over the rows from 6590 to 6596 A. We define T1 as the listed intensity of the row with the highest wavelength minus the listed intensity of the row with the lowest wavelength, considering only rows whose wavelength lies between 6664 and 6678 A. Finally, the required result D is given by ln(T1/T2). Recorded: 2.43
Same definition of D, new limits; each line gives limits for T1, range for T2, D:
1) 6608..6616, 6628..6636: 0.06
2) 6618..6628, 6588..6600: -0.29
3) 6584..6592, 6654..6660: 3.55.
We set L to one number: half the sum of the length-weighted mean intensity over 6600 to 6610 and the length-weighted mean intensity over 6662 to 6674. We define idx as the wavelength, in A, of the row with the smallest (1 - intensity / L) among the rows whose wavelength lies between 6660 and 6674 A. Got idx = 6671.0 A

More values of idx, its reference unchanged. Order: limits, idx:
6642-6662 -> 6655.0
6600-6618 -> 6617.0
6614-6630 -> 6617.0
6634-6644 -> 6639.0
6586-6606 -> 6587.0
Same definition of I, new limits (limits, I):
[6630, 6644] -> 6639.0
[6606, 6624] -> 6617.0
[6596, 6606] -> 6605.0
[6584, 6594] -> 6585.0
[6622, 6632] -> 6623.0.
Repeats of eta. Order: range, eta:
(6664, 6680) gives -0.56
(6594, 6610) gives -0.73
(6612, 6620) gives -1.02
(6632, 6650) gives -0.84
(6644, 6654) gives -1.02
